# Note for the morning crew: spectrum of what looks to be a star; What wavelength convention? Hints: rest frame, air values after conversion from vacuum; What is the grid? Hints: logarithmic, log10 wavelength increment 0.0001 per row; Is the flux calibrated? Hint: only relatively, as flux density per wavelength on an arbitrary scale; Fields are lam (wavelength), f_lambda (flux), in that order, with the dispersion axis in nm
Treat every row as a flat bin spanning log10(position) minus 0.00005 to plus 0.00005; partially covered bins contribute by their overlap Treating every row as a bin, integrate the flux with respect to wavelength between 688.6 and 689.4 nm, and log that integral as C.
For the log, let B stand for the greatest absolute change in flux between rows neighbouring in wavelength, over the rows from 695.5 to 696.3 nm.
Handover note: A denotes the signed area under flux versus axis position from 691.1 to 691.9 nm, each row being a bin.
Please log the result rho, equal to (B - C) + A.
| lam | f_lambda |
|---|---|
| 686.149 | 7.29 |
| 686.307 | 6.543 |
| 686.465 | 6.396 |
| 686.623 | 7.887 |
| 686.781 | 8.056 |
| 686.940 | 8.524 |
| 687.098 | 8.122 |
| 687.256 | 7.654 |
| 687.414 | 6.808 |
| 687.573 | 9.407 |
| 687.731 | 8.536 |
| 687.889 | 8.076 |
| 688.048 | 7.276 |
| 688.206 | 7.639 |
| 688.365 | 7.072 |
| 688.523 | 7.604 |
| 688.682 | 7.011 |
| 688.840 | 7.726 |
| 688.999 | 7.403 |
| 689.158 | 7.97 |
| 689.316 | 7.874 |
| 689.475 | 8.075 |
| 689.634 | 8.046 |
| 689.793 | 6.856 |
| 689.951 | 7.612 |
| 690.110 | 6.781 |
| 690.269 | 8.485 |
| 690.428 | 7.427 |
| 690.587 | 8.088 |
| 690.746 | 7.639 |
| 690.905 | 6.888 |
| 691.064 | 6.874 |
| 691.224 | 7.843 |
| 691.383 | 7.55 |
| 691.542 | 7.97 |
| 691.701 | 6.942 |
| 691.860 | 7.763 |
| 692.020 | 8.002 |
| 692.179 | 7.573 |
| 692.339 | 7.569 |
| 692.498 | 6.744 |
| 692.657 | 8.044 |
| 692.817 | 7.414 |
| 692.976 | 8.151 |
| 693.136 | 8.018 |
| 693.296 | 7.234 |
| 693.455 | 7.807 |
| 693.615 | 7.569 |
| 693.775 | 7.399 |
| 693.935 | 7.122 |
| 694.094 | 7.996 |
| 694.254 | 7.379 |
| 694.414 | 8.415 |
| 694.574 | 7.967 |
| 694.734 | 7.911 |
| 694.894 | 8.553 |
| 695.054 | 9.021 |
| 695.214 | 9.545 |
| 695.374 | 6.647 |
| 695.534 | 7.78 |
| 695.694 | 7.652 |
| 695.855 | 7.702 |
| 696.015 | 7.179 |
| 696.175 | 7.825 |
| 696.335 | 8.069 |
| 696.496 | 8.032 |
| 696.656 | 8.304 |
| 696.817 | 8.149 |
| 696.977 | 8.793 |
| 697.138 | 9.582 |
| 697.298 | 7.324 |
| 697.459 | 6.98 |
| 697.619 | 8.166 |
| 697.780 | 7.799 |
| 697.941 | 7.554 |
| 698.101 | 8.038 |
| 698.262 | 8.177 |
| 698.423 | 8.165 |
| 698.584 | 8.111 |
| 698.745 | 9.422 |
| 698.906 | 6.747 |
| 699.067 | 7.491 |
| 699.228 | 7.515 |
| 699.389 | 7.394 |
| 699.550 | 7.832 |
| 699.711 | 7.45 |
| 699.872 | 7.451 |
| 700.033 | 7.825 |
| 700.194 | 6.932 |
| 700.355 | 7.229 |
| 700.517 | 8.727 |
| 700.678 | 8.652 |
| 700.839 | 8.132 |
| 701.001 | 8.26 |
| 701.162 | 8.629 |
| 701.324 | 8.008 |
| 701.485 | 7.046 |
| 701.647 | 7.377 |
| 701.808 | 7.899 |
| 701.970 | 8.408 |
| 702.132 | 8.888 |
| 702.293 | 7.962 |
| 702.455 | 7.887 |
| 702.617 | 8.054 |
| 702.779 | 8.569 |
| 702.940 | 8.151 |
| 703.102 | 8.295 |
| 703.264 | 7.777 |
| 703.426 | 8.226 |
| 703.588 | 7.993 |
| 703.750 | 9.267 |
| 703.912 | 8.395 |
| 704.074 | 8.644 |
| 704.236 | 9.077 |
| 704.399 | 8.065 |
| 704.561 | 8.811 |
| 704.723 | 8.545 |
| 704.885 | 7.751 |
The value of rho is 0.6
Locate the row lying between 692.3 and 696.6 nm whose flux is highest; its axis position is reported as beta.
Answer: 695.214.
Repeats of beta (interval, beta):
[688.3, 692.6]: 690.269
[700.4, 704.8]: 703.750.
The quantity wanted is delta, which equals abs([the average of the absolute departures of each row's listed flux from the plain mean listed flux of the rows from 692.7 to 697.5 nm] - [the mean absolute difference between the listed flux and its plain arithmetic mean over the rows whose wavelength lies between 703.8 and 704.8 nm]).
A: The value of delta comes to 0.262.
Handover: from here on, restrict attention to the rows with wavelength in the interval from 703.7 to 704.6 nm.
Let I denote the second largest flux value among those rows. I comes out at 9.077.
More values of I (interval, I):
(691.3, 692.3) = 7.97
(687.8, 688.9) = 7.726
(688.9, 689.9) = 8.046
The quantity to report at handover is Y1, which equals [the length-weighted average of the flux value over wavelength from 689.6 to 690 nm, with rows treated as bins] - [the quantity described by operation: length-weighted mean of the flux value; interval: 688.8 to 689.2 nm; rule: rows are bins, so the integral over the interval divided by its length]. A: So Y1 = -0.2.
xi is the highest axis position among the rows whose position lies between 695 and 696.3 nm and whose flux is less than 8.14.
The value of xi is 696.175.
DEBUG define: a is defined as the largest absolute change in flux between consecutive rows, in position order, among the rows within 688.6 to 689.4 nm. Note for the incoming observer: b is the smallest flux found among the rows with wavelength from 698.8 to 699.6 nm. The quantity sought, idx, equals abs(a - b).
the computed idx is 6.0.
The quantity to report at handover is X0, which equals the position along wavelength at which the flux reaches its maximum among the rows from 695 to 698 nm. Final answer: 697.138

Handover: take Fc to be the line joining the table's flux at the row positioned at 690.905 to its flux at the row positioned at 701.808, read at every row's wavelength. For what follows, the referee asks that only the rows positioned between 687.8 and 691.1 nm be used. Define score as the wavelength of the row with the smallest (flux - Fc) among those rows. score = 690.110 nm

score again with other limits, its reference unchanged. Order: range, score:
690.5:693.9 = 692.498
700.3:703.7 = 701.485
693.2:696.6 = 695.374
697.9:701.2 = 698.906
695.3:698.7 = 695.374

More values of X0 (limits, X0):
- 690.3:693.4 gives 692.976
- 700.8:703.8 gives 703.750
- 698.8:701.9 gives 700.517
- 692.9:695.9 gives 695.214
